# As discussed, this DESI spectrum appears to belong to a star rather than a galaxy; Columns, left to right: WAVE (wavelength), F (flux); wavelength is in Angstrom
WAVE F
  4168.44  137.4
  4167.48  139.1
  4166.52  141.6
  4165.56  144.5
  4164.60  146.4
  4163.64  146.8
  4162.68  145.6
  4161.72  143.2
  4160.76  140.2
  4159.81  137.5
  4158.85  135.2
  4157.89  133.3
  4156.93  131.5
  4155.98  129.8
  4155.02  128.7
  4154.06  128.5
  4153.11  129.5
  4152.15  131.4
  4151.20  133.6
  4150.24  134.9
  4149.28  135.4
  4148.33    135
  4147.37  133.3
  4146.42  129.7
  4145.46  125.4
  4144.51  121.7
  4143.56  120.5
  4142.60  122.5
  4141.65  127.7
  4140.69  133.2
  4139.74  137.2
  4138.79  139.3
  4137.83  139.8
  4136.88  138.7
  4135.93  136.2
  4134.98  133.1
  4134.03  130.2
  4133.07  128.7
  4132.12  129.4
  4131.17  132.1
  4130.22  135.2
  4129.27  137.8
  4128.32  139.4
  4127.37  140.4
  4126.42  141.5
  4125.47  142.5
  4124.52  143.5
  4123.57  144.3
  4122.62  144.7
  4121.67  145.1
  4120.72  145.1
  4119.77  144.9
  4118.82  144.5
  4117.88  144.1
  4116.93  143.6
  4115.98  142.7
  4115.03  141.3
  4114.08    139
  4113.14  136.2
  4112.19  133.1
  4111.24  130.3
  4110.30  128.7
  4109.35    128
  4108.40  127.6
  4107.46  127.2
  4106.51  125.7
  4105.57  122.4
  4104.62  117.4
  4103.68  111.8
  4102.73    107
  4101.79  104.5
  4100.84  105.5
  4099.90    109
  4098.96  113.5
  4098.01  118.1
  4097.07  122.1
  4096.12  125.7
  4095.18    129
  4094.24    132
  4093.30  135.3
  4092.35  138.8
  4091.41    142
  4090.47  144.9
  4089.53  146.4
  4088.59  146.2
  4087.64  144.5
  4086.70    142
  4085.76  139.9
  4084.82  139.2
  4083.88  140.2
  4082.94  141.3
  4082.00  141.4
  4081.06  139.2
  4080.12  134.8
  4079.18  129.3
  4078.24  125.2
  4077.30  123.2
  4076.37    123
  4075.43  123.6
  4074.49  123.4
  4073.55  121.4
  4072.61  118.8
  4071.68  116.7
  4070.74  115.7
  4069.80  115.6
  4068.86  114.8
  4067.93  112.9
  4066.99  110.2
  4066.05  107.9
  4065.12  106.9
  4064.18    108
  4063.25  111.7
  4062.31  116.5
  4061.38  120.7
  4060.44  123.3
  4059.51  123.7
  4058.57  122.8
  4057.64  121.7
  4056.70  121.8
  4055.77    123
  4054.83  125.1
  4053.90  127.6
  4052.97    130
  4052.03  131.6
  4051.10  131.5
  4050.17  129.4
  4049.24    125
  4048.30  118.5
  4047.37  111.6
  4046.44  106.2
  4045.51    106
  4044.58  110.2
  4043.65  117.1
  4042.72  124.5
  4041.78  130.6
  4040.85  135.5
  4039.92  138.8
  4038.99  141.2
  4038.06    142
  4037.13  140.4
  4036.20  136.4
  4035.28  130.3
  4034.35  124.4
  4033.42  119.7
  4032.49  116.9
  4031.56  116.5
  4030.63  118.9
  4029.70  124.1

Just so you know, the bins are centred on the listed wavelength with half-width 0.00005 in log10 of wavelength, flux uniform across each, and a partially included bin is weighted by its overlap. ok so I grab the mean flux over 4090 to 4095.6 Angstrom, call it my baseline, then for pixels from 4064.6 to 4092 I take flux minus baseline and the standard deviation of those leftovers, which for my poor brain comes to 13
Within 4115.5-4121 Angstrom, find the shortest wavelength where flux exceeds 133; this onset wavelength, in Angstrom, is 4115.98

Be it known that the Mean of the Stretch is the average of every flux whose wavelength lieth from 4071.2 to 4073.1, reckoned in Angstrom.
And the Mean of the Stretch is 118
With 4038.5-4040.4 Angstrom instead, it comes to 140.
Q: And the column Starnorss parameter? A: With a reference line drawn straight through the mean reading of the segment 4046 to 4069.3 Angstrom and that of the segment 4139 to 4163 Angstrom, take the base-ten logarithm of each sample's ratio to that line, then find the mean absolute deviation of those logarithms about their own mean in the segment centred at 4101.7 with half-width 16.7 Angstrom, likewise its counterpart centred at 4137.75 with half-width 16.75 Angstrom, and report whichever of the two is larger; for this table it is 0.037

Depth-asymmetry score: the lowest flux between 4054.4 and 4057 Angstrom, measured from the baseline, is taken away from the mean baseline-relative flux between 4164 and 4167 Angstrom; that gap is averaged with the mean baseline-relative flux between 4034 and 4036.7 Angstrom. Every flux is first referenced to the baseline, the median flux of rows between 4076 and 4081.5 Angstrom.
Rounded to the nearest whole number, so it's 13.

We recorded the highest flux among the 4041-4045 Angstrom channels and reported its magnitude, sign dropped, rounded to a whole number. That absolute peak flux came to 131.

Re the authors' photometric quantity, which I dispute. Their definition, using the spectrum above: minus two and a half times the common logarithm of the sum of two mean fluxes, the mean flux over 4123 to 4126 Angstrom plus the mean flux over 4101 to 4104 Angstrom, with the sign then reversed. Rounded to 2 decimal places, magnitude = 6.00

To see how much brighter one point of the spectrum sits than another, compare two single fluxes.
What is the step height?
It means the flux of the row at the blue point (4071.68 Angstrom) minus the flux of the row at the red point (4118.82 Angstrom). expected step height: -28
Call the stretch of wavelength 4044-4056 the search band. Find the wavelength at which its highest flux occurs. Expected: 4052.03 Angstrom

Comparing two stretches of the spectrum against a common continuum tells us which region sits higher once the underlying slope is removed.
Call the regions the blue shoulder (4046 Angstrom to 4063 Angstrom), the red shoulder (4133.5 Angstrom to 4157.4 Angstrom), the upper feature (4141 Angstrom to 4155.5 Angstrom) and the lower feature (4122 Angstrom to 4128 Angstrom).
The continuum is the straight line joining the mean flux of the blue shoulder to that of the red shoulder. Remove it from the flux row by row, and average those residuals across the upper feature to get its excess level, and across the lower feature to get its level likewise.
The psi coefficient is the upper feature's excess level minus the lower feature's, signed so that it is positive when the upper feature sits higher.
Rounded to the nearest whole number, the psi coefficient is -16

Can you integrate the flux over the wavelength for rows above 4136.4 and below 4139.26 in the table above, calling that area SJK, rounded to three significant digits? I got 398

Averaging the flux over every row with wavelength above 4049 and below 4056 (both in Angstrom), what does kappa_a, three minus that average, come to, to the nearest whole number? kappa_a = -125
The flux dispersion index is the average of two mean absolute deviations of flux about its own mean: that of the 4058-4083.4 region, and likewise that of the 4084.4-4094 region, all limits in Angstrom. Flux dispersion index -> 5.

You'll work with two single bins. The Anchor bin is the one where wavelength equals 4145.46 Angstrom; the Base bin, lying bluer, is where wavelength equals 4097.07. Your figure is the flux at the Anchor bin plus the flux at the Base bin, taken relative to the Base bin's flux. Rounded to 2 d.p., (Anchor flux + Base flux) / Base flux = 2.03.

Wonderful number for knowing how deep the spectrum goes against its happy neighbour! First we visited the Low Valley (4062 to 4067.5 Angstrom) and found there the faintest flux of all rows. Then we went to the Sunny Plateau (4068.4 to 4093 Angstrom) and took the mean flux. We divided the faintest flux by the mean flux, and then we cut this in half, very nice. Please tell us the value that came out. 0.405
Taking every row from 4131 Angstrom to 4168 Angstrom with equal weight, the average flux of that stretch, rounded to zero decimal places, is 134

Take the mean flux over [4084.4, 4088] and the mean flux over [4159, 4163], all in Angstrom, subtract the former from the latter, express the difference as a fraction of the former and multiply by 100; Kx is 0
